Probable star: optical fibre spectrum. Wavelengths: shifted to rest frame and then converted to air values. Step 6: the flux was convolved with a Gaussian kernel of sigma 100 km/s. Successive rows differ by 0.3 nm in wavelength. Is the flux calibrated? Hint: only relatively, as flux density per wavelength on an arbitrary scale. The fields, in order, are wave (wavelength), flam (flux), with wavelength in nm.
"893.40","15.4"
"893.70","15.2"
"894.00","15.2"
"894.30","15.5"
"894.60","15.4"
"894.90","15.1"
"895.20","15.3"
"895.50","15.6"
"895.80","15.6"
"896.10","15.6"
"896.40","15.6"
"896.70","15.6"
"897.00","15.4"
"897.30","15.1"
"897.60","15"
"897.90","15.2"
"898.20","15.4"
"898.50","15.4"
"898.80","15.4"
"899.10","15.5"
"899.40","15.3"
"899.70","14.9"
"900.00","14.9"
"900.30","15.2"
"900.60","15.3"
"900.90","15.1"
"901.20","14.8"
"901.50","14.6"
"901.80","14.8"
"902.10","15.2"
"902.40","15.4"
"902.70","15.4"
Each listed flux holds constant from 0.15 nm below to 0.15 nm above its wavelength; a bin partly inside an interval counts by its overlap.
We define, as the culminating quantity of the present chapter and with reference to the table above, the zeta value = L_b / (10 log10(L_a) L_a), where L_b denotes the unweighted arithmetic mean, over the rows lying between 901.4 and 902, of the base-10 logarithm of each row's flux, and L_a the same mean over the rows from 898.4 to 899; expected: 1.32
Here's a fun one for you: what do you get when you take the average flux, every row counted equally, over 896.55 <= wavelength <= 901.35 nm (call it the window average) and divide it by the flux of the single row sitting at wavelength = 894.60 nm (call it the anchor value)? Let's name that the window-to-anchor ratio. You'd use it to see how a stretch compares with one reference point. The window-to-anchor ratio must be 0.988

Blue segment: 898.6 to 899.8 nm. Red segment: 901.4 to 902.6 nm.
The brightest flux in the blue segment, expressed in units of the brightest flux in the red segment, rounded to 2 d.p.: 1.01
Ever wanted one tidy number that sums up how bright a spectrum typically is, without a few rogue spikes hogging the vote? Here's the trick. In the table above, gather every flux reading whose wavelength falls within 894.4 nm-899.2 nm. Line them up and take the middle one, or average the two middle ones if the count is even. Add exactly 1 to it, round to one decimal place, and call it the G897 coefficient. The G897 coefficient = 16.4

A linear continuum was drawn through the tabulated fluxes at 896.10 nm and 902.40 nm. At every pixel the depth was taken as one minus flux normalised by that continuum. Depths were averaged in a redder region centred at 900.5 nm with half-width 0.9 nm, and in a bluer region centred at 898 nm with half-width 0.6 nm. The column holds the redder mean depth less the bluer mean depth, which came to 0.009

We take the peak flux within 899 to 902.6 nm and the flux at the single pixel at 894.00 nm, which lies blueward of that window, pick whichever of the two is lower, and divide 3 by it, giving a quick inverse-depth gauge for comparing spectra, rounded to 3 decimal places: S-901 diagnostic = 0.197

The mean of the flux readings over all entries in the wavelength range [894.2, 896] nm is 15.4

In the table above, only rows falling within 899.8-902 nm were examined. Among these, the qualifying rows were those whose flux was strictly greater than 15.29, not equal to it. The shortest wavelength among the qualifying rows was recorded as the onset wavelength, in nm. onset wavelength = 900.60 nm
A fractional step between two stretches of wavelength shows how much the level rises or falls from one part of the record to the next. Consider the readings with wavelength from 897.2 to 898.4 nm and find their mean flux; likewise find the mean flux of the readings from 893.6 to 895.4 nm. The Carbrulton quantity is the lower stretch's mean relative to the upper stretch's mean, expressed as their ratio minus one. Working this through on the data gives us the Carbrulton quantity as 0.007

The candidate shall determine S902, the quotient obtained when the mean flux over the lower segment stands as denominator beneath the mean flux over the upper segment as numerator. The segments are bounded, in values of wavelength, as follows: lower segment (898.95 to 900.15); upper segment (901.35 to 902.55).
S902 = 0.990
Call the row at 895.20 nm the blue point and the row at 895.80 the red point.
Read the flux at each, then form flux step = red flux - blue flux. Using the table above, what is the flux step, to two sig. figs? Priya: 0.30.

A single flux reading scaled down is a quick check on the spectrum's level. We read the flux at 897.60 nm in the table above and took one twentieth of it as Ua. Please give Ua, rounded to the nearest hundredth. 0.75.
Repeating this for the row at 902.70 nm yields 0.77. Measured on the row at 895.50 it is 0.78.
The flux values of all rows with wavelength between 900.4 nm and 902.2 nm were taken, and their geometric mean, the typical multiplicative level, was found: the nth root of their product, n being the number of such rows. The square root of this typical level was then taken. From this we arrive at 3.87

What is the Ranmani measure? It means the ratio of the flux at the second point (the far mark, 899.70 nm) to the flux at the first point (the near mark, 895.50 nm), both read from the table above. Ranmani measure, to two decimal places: 0.96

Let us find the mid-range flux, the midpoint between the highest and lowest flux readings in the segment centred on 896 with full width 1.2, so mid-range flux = 15.6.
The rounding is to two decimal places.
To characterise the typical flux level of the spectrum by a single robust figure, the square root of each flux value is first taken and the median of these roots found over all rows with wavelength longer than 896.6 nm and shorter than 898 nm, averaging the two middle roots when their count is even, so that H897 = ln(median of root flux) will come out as 1.36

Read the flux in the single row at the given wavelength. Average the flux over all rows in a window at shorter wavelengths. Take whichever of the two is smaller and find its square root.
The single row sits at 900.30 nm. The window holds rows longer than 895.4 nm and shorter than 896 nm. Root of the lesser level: 3.90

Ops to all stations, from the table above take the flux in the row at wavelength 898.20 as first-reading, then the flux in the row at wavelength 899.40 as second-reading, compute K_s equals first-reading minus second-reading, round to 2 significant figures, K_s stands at 0.10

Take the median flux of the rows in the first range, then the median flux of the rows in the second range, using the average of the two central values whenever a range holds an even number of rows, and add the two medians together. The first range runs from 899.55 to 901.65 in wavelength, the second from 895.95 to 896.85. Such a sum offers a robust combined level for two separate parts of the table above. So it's 30.5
